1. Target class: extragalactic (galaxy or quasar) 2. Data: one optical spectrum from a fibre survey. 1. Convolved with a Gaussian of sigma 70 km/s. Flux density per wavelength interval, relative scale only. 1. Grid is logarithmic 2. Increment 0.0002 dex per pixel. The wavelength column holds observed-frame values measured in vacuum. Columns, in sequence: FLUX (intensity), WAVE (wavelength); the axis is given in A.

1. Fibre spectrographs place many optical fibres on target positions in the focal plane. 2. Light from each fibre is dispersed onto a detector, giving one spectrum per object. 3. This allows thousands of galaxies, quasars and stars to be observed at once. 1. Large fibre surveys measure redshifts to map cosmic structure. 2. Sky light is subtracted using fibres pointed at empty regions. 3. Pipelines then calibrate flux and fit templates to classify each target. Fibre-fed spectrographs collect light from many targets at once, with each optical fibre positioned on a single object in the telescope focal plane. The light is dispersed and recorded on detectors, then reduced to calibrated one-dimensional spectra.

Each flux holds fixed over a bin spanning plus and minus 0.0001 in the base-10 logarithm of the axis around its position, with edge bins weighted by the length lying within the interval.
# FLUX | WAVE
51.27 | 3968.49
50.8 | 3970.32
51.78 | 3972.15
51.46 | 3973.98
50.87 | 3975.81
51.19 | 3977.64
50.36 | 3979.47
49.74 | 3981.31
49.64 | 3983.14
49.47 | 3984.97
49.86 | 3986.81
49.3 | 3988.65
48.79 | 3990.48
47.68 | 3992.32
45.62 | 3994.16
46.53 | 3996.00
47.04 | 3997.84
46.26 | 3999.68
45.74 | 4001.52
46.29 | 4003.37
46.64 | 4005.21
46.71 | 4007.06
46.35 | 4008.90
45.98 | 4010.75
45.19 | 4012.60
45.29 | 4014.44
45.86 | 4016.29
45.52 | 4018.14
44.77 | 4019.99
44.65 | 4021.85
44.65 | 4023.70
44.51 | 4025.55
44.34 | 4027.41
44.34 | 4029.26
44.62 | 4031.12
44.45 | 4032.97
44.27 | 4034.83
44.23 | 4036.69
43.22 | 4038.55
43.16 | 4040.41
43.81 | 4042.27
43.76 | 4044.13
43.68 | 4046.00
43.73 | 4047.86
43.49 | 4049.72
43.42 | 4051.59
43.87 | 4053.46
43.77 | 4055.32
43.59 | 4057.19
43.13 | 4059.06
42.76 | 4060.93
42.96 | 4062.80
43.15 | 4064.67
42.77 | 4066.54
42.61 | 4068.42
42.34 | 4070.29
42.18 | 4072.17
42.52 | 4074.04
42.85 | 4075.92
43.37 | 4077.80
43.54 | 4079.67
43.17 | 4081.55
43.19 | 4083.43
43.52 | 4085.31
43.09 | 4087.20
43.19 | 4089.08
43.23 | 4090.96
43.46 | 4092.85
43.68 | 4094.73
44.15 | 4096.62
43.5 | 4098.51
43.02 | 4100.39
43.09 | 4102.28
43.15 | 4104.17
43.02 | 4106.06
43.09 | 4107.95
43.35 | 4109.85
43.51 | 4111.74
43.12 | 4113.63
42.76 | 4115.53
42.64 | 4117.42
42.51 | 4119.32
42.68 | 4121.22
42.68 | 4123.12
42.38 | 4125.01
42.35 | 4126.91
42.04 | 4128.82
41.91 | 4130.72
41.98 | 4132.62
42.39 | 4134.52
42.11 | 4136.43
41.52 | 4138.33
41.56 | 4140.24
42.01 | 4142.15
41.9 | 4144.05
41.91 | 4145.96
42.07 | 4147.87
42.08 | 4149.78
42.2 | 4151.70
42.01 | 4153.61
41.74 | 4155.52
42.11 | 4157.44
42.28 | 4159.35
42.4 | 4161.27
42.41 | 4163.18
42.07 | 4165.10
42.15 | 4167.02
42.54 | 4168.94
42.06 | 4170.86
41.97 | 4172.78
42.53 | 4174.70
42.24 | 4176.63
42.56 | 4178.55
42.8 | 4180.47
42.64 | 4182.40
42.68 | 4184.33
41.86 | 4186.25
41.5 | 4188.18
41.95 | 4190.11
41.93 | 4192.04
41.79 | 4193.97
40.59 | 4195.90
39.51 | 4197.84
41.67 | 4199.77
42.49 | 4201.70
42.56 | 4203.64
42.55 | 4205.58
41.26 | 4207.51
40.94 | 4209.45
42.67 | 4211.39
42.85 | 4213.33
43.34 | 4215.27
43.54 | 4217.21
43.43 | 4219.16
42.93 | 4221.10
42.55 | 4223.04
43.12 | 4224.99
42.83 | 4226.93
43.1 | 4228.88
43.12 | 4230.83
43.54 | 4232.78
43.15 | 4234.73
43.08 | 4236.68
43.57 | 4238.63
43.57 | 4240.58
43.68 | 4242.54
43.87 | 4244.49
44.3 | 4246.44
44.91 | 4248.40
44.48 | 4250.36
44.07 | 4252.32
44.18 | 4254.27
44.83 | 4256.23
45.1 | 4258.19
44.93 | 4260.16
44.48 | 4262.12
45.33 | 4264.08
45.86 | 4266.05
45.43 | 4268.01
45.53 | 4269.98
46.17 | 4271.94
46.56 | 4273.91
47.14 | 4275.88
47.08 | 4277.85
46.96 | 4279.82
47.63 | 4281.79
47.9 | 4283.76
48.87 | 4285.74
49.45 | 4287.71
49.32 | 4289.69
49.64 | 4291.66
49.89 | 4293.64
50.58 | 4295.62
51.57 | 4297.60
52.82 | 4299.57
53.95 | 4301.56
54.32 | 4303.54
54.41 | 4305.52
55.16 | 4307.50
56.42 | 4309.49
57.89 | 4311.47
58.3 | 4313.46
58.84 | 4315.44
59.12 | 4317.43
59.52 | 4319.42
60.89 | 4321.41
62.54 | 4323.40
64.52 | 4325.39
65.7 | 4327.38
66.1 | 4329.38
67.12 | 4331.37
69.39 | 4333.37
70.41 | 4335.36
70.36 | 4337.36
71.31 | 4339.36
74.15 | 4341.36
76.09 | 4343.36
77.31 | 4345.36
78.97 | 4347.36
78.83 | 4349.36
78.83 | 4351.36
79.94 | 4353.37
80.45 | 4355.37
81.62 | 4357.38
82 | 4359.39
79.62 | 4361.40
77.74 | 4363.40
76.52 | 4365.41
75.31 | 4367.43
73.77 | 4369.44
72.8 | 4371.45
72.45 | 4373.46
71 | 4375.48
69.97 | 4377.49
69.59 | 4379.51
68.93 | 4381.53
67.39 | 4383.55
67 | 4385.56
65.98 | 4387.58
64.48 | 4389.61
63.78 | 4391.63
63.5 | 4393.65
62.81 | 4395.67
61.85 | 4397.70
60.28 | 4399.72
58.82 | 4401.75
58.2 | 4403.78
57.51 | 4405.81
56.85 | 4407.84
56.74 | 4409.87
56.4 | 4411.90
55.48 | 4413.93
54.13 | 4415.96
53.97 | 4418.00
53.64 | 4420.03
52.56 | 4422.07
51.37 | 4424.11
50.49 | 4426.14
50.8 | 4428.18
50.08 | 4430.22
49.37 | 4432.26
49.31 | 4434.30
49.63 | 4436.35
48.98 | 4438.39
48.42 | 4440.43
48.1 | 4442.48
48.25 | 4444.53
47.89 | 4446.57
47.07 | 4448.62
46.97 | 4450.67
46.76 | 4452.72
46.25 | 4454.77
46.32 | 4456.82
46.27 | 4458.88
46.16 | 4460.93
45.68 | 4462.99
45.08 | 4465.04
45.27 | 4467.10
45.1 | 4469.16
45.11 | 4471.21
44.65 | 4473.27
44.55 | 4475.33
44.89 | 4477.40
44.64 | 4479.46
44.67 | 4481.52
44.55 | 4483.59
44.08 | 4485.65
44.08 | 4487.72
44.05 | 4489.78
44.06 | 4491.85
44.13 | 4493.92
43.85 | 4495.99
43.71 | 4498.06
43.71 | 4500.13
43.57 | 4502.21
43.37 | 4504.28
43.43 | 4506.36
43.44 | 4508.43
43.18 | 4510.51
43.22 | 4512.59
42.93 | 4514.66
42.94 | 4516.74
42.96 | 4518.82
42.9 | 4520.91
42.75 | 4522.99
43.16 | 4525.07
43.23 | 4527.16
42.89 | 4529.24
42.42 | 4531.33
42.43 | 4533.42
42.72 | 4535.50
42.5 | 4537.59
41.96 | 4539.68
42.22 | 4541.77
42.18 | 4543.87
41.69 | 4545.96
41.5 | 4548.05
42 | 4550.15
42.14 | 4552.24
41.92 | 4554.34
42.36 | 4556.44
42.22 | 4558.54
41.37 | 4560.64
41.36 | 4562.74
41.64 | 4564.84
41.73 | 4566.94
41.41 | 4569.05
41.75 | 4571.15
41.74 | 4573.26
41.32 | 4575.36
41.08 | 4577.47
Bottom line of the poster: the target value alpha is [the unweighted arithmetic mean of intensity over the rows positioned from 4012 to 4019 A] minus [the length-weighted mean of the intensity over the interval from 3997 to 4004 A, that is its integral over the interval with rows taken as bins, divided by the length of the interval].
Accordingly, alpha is -1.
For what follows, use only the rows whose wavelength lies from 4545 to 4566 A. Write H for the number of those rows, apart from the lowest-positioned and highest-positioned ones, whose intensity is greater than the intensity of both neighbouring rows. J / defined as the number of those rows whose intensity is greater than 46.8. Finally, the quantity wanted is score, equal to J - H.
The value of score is -2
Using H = 2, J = 0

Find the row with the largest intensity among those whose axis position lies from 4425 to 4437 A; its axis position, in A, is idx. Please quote 4428.18 A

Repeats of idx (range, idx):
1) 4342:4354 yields 4353.37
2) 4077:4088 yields 4079.67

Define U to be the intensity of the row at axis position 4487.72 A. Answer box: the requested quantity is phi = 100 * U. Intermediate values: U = 44.08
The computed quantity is 4408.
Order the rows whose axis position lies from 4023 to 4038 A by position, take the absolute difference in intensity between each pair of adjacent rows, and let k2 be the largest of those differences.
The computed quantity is 0.28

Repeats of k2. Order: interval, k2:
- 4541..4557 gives 0.50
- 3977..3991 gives 0.83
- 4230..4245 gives 0.49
